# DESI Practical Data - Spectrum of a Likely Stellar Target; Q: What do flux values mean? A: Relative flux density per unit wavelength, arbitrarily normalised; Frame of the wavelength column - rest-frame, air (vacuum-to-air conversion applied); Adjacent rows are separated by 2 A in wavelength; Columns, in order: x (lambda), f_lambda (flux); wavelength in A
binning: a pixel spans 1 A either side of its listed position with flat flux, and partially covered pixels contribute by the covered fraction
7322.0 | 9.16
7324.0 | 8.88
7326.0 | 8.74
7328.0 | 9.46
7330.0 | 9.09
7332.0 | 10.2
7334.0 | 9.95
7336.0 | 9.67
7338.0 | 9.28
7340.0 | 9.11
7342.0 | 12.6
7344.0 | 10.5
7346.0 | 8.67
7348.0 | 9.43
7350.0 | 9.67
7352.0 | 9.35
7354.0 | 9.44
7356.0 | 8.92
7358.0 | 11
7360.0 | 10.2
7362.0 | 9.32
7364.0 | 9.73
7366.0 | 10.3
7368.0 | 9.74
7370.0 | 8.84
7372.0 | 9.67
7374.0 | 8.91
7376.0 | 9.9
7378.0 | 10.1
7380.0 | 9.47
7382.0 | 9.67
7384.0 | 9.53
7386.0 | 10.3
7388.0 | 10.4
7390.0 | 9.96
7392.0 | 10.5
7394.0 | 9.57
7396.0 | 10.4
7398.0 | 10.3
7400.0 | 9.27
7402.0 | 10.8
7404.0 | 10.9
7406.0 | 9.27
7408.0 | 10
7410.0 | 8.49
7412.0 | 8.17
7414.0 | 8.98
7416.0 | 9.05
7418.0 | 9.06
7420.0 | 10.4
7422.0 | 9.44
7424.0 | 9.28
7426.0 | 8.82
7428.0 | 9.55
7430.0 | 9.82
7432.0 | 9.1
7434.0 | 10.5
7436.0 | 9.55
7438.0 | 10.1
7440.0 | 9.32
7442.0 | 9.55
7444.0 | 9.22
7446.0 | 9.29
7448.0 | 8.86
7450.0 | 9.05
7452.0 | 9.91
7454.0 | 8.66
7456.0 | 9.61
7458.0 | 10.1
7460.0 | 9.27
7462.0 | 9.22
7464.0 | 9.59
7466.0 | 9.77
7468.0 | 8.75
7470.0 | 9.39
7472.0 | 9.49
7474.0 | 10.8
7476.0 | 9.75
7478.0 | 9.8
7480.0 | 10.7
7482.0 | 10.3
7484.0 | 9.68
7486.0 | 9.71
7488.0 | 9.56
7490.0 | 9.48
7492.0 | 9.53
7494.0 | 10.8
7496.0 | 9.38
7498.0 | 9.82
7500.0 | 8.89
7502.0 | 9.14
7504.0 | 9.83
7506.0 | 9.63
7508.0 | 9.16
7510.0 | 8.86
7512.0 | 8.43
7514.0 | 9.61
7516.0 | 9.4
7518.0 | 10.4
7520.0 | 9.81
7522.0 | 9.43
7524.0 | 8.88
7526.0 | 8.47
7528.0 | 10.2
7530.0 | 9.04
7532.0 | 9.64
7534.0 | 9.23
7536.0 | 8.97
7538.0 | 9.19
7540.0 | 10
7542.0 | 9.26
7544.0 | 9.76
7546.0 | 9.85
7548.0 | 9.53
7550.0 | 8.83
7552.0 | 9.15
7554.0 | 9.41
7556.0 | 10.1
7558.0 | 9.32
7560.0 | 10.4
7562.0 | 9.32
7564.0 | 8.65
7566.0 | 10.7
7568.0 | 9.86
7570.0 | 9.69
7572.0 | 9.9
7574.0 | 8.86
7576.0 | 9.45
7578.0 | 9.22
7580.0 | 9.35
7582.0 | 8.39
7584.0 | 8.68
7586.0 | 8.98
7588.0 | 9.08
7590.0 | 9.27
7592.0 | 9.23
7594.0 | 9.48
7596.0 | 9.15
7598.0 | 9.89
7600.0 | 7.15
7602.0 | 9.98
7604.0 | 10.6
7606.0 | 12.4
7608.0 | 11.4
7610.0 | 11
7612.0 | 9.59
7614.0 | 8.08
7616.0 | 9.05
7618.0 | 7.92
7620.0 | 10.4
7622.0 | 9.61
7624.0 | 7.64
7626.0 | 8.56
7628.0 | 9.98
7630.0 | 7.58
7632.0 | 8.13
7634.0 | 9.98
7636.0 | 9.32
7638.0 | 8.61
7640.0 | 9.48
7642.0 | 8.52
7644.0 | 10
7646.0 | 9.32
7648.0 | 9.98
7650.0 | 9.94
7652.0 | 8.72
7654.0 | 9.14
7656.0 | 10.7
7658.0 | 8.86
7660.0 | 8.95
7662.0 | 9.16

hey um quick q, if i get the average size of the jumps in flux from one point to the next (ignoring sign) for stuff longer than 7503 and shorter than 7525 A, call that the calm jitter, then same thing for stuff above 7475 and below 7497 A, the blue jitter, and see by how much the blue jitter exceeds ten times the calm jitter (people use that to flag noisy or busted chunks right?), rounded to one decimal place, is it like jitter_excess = -4.8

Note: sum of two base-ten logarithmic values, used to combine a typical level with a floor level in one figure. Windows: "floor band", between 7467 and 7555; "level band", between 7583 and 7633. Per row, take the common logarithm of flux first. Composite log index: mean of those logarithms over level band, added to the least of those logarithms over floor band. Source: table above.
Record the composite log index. 1.89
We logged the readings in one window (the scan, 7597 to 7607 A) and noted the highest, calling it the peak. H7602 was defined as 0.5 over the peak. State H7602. 0.0403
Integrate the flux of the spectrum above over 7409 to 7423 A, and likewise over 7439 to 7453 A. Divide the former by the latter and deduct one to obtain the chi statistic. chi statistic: -0.02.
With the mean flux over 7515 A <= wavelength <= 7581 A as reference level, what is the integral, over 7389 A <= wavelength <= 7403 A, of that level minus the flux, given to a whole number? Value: -9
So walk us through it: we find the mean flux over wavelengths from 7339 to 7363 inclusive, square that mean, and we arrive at 97.0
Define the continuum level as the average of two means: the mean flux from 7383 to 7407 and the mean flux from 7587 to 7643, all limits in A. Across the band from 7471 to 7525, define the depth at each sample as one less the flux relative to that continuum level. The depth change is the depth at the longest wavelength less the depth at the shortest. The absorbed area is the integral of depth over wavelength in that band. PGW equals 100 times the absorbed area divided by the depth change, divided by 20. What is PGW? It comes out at 32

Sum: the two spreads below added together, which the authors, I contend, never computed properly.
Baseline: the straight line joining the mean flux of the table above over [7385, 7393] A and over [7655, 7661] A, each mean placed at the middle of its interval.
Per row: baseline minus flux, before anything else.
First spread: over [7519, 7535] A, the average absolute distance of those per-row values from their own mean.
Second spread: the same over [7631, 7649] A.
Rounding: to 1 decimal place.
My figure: 1.0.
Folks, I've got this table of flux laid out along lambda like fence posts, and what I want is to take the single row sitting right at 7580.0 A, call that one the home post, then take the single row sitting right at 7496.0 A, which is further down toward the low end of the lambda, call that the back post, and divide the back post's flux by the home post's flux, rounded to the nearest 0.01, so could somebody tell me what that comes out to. 1.00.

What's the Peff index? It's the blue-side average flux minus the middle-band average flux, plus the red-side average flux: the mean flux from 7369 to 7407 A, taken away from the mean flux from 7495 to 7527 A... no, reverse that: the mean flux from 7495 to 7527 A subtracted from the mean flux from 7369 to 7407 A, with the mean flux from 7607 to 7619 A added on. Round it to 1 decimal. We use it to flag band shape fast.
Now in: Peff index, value 10.1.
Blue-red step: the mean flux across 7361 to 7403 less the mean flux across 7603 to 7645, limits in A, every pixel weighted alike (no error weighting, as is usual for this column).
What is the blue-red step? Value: 0.42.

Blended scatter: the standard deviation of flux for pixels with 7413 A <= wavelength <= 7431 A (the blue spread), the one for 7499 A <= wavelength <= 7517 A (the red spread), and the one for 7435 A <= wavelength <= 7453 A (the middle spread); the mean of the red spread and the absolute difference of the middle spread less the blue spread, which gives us 0.3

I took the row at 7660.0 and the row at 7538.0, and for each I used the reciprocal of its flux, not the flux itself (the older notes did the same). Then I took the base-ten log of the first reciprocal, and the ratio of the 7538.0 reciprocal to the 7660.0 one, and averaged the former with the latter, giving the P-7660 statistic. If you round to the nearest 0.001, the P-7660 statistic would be 0.011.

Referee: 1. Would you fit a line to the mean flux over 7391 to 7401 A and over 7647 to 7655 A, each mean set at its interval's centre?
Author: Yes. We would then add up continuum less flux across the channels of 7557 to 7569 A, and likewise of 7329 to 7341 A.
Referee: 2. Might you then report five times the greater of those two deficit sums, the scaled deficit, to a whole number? 18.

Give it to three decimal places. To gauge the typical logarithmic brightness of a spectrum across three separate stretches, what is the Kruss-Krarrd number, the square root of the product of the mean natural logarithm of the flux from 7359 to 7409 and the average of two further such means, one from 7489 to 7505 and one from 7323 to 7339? 2.270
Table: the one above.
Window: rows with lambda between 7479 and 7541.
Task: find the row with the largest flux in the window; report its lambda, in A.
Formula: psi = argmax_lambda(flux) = 7494.0 A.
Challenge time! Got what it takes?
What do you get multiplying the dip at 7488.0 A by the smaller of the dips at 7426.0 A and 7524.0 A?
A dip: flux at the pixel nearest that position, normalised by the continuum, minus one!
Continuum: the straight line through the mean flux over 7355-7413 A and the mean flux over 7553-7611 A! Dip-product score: 0.0013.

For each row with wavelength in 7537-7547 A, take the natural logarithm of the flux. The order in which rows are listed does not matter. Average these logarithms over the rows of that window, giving 2.26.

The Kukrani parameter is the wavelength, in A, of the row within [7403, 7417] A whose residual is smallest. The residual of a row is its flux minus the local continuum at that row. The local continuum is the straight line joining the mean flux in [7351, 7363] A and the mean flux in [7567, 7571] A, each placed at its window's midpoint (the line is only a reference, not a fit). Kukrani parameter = 7412.0 A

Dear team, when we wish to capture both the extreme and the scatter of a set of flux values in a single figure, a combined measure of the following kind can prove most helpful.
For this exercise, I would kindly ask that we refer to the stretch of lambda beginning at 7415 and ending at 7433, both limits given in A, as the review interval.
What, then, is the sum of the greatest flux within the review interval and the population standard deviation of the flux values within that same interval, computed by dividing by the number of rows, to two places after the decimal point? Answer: 10.86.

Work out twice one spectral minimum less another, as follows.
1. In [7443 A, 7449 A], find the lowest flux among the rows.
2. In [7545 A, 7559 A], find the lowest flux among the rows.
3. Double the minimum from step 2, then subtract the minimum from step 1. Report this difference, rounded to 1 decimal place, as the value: 8.8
